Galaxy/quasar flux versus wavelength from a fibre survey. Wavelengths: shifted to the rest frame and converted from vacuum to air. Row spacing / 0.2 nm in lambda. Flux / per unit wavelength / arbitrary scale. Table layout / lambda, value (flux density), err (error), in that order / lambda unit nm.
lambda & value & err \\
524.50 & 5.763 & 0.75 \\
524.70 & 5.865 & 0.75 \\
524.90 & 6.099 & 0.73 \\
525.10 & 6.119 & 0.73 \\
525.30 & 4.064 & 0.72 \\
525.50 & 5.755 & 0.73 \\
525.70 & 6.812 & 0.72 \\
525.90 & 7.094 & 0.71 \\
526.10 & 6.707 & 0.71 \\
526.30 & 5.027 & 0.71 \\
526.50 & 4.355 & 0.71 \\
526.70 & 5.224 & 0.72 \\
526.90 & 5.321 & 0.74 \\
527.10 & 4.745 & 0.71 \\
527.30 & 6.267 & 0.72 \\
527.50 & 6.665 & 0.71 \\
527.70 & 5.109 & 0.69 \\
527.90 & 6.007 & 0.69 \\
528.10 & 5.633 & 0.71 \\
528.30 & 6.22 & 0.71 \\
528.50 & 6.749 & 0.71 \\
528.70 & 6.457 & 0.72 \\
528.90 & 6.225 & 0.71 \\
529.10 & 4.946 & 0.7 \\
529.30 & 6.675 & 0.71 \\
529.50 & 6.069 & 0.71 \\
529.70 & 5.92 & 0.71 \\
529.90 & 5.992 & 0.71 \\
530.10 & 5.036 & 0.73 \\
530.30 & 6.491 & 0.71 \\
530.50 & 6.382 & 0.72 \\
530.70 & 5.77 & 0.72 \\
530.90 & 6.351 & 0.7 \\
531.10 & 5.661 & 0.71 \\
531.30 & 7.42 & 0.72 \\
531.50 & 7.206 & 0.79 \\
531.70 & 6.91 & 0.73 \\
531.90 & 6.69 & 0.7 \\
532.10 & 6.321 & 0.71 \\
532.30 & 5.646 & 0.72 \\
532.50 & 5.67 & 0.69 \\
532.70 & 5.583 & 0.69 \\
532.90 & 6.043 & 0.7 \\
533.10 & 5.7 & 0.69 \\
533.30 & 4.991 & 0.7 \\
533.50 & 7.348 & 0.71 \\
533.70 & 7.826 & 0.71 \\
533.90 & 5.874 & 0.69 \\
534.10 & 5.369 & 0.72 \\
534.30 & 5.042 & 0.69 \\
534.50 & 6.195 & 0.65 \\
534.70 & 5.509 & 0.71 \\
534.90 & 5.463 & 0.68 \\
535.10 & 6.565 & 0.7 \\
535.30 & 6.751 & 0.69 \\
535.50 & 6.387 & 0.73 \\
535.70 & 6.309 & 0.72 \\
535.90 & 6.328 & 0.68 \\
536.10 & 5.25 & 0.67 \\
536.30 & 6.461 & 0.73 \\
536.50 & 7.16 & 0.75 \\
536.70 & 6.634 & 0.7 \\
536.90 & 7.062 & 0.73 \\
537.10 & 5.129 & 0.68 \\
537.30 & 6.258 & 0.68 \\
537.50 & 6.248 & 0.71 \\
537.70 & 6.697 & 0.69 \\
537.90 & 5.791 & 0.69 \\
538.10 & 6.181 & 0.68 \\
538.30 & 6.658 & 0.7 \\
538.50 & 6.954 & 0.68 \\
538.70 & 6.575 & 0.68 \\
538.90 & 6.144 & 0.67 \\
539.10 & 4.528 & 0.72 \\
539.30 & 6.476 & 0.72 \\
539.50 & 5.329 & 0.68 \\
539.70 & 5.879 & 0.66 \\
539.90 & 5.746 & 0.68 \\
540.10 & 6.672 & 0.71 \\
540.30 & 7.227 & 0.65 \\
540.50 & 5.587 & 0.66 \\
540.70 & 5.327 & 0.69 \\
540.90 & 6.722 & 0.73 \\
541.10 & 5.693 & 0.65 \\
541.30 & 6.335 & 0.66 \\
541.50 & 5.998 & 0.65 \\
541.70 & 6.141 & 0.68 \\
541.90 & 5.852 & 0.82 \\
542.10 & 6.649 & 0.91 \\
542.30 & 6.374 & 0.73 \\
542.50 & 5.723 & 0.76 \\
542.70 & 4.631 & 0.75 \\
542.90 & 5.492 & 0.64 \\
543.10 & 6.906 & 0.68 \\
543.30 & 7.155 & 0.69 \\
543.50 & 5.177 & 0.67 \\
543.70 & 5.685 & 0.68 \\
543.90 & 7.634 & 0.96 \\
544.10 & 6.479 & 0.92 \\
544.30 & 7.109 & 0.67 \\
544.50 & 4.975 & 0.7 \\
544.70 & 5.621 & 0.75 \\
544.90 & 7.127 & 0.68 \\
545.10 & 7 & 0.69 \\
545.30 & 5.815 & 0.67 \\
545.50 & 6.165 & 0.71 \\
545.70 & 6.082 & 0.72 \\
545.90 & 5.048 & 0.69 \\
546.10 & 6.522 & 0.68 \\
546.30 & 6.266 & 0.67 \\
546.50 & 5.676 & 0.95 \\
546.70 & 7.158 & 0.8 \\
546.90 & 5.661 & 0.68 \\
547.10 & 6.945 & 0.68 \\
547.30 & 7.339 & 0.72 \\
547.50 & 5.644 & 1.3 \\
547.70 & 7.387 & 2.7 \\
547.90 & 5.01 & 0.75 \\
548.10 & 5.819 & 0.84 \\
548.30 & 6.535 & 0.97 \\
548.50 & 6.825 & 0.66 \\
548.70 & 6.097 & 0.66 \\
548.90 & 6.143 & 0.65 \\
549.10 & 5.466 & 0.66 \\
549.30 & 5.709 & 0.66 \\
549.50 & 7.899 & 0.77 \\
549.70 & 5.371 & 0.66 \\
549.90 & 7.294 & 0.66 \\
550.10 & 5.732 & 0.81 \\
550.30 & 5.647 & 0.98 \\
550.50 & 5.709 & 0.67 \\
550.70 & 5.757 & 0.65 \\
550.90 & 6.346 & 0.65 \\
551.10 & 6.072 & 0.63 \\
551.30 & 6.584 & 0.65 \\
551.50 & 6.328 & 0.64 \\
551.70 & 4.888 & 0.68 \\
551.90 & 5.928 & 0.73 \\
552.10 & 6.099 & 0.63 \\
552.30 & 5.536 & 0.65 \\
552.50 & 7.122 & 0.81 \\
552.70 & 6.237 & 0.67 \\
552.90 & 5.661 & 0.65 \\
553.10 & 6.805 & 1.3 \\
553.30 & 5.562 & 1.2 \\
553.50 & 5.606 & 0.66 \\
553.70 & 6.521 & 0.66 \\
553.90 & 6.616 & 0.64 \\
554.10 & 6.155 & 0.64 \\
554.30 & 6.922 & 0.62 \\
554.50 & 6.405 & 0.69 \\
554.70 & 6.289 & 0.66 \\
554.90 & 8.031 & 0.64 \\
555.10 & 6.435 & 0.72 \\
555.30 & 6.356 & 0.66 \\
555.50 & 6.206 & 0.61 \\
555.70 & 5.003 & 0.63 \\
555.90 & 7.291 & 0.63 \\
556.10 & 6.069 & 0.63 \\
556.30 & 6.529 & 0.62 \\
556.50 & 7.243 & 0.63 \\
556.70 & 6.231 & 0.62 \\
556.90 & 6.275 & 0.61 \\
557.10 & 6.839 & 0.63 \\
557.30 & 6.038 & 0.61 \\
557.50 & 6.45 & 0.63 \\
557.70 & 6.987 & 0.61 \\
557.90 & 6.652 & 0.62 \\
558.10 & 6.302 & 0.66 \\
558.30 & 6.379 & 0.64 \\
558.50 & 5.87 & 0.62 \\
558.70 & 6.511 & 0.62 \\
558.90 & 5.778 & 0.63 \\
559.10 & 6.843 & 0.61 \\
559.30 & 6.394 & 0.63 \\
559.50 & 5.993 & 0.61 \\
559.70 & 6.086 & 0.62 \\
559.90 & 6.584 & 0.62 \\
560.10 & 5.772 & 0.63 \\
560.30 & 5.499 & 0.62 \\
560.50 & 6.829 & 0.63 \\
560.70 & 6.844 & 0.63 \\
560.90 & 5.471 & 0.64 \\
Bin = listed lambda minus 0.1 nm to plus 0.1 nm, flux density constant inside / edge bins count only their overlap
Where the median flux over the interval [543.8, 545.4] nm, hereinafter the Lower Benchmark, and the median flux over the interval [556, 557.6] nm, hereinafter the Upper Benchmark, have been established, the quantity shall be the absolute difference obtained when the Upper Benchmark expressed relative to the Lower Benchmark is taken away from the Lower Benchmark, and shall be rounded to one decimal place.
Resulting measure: 5.8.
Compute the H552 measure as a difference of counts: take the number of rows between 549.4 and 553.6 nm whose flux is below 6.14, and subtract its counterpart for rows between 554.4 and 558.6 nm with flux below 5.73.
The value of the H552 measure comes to 12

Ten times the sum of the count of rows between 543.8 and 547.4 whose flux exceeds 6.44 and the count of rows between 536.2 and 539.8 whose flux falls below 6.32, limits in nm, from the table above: 180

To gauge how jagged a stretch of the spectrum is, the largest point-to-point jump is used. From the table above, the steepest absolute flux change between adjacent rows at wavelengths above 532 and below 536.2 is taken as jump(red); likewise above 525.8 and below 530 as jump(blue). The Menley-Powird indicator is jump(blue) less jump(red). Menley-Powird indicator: -0.6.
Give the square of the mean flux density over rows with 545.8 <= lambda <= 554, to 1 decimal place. 37.9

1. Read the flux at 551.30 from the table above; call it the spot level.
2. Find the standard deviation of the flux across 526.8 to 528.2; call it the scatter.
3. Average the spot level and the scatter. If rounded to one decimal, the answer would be 3.6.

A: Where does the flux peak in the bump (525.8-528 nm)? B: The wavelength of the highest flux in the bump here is 525.90 nm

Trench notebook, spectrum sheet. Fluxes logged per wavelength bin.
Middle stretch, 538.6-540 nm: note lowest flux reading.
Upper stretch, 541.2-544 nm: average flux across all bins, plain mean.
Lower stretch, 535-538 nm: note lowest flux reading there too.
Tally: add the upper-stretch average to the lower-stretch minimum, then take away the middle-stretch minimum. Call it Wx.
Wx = 6.73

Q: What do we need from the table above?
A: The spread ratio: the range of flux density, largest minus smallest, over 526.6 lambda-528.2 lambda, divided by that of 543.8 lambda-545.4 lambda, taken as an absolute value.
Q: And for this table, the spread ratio 0.72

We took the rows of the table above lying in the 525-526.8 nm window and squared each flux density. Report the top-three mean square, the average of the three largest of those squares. 47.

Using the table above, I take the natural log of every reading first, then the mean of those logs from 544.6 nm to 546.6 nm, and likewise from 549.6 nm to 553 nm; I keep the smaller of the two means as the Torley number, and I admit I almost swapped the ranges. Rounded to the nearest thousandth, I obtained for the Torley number 1.790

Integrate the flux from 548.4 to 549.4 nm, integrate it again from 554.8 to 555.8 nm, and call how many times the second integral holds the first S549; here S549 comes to 1.06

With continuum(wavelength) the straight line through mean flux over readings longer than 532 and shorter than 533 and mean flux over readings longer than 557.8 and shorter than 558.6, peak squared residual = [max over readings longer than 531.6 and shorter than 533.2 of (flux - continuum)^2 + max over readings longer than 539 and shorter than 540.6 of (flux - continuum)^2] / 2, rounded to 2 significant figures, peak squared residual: 1.6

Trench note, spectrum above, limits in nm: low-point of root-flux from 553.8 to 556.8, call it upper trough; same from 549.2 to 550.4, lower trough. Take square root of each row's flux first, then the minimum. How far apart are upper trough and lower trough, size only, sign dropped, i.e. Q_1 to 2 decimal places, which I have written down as 0.08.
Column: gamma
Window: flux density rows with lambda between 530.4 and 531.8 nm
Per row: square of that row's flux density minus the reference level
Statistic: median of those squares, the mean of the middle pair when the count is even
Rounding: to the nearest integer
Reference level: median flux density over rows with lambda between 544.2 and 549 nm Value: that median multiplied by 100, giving 24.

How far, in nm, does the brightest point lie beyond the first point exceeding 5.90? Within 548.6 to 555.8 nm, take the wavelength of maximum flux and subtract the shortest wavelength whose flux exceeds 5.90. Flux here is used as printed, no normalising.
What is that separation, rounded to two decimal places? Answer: 6.20 nm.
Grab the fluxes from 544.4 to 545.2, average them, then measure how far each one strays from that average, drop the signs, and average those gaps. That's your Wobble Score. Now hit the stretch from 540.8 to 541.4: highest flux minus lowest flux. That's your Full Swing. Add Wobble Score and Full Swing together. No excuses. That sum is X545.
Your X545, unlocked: 1.9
